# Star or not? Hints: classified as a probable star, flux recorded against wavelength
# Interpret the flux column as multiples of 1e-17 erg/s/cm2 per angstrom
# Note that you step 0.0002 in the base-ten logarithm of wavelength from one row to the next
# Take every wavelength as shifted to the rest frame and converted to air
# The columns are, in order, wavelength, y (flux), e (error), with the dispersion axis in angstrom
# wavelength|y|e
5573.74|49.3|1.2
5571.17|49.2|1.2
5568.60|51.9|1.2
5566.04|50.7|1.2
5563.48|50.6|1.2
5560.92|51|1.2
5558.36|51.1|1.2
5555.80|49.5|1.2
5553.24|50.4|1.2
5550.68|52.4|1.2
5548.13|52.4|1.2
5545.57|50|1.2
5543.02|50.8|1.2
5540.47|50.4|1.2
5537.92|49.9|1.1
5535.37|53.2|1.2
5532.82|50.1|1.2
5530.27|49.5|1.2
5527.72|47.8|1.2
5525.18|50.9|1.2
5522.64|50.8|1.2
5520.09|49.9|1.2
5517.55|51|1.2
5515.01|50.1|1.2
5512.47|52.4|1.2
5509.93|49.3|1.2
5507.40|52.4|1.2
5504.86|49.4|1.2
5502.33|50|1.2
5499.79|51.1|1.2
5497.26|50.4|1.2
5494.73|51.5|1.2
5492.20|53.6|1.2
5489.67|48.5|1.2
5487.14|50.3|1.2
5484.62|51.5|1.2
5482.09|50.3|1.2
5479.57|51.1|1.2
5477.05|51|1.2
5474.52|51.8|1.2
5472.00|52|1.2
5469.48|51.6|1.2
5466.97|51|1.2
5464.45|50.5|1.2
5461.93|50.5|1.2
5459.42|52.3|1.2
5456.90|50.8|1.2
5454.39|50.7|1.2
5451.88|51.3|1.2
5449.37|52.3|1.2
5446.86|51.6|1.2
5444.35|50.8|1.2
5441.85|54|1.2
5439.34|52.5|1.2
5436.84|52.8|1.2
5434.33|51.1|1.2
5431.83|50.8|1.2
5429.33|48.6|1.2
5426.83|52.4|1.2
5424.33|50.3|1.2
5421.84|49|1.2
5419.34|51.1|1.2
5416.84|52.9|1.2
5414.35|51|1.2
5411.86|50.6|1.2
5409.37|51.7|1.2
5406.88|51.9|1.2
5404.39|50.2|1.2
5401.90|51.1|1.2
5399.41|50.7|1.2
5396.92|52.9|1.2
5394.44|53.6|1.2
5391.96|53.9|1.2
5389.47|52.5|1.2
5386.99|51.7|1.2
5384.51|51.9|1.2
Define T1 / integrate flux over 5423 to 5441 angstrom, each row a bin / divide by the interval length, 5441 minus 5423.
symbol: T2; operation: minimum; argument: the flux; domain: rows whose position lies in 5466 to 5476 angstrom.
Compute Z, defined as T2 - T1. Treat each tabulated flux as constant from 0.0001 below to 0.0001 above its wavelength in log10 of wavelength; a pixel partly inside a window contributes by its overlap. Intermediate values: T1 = 51.3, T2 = 51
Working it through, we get -0.3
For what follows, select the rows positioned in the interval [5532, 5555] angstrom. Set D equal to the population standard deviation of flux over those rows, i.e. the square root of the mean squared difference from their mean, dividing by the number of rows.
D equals 1.18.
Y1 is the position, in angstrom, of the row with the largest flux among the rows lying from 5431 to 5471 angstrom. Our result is 5441.85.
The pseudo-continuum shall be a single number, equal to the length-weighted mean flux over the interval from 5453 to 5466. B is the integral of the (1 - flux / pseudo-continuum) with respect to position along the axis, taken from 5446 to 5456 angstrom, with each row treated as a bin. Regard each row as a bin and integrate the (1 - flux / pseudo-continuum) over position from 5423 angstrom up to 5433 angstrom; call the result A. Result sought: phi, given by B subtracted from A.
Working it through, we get 0.2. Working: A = 0.1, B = -0.10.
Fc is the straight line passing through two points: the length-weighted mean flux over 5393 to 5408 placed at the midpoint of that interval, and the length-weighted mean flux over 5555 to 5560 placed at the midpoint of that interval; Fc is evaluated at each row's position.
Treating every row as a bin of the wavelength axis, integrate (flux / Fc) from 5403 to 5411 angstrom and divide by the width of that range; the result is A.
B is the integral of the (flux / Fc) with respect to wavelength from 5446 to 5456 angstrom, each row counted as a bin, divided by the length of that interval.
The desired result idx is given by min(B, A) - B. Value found -0.012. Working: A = 0.99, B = 1.003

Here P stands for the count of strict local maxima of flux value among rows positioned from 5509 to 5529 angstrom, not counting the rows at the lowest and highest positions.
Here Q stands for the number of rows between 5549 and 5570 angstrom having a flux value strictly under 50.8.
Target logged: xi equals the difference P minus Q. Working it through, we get -1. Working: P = 3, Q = 4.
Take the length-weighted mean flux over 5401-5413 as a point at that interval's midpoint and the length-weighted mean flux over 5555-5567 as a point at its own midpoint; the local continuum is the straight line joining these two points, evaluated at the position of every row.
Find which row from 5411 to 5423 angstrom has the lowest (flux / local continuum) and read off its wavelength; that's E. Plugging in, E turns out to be 5421.84 angstrom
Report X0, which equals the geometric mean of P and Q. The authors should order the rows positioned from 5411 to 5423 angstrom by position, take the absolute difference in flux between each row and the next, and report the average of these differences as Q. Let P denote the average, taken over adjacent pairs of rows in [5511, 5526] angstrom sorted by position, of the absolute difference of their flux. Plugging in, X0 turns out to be 1.3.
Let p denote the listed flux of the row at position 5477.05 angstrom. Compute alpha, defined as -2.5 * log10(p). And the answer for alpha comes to -4.27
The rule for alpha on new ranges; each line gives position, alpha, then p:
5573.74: -4.23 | 49.3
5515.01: -4.25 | 50.1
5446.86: -4.28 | 51.6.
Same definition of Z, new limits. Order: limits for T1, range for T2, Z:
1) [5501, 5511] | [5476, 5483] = 0.0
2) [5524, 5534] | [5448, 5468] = 0.9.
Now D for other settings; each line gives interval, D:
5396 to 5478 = 1.09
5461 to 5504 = 1.04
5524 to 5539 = 1.62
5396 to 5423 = 1.09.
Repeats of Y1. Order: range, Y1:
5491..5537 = 5492.20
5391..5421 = 5391.96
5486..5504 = 5492.20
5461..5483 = 5472.00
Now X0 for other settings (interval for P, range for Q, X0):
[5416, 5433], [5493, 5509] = 1.7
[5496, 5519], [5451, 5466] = 1.2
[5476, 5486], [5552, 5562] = 0.8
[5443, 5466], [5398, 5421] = 0.9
